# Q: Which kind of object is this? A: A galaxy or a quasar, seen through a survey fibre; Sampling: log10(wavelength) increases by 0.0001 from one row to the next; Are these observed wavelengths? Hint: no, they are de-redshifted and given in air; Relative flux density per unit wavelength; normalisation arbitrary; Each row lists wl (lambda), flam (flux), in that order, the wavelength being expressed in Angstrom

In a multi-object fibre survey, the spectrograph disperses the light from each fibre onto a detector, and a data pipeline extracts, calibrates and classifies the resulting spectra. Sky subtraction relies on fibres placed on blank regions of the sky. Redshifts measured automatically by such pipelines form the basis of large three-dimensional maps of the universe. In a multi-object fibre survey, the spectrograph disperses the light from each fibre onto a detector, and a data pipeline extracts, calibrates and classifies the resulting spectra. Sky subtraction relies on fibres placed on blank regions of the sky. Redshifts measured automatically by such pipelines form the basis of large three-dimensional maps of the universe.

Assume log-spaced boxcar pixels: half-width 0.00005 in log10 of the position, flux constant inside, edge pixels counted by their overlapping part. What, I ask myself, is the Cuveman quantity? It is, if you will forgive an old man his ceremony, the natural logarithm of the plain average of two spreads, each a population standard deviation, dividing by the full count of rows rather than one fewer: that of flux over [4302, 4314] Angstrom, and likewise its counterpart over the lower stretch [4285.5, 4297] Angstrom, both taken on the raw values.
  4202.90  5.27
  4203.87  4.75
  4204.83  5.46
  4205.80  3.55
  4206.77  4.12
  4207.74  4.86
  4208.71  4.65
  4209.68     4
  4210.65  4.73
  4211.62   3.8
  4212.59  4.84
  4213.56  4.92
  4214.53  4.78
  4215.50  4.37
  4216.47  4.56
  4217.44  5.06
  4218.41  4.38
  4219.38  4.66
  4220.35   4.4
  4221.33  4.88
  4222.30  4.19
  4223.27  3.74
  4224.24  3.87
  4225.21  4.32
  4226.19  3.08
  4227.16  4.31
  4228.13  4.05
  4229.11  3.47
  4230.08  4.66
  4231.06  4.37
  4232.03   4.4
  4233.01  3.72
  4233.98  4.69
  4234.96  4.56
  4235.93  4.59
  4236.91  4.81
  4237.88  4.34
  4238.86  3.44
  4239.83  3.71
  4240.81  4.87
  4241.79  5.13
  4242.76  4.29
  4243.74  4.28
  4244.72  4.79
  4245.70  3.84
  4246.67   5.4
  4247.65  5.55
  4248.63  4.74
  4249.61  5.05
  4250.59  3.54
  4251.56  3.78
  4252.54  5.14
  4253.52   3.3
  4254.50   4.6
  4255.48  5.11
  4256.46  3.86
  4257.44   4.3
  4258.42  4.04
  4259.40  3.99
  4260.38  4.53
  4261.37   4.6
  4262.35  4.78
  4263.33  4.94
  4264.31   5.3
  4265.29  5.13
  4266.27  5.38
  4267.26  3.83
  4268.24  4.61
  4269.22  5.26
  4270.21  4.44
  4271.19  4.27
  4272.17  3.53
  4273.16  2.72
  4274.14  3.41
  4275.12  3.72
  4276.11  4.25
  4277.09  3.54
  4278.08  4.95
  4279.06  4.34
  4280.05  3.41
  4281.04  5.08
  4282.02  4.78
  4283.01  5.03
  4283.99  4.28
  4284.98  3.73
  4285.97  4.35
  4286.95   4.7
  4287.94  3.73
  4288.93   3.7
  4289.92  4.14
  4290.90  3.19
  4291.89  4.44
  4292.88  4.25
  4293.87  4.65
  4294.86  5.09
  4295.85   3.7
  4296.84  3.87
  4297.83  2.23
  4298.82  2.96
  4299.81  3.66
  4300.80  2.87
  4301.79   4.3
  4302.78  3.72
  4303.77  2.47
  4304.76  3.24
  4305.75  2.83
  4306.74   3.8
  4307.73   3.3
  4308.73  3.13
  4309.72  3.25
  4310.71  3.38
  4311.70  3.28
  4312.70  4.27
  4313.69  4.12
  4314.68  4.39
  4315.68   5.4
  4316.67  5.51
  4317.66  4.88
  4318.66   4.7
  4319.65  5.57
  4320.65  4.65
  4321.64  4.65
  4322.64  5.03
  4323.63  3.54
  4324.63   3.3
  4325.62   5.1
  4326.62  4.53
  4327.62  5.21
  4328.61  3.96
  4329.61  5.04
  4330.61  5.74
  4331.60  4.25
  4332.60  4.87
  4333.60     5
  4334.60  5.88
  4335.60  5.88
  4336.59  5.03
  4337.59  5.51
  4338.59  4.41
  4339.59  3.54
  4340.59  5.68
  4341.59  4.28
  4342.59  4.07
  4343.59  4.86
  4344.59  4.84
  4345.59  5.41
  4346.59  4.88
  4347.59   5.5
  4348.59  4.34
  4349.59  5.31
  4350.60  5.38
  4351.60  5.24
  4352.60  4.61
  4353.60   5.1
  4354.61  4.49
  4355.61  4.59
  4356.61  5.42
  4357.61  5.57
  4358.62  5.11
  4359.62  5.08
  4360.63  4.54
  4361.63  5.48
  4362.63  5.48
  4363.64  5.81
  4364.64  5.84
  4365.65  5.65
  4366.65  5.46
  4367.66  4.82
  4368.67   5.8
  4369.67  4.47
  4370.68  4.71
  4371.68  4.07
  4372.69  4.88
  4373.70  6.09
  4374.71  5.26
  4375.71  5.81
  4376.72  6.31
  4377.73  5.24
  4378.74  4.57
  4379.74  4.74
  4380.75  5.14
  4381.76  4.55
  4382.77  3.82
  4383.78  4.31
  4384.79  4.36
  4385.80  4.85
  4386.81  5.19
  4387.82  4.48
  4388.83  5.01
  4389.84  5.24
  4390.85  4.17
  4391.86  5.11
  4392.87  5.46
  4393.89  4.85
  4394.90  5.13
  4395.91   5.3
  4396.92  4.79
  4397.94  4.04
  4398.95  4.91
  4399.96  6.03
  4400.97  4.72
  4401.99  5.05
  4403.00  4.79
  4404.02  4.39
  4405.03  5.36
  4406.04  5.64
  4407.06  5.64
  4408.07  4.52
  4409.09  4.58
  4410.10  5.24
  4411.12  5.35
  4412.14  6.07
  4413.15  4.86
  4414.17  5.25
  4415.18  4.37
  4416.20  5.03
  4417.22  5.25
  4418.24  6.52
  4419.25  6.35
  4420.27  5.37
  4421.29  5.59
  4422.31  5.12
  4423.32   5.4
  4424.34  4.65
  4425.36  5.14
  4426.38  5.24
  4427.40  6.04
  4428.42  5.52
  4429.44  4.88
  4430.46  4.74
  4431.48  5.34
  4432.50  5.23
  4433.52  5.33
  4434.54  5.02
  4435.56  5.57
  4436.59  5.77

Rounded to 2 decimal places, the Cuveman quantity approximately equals -0.69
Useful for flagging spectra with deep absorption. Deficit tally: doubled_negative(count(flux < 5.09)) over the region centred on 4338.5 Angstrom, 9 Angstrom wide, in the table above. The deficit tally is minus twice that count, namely -10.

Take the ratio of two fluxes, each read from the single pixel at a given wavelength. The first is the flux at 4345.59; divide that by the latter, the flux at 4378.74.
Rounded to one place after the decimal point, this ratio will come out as 1.2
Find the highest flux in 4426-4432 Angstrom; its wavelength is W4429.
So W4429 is 4427.40 Angstrom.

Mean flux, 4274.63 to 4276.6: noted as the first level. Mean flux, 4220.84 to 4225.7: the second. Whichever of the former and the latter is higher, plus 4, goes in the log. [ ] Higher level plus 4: 8.2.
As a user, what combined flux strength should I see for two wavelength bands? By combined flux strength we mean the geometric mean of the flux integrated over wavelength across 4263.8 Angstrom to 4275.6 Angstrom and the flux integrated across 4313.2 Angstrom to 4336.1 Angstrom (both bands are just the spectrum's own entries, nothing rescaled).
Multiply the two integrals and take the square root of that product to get 75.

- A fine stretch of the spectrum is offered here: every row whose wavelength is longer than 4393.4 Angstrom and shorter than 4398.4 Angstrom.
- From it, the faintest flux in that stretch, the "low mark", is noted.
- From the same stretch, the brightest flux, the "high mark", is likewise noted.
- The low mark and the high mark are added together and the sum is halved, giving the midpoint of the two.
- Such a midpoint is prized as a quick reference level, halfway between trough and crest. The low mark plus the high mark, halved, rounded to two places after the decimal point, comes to 4.67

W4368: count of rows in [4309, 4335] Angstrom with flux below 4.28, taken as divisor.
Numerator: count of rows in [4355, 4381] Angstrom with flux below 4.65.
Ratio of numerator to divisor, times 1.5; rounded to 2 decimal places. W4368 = 0.83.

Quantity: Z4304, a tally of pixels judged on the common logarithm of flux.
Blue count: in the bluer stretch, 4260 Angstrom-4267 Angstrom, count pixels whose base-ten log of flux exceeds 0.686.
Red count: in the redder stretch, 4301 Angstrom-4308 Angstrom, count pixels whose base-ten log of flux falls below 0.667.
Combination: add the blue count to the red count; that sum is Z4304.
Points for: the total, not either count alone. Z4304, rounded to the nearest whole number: 11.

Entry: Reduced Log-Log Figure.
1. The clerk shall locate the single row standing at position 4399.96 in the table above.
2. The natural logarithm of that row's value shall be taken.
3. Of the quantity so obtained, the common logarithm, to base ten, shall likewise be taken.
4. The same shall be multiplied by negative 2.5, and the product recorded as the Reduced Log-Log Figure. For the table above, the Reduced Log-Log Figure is -0.64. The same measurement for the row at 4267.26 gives -0.32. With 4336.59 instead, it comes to -0.52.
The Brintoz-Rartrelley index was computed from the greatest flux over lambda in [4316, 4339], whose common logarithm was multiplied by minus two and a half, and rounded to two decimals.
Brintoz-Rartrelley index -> -1.92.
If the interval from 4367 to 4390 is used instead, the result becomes -2.00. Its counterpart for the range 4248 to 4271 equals -1.83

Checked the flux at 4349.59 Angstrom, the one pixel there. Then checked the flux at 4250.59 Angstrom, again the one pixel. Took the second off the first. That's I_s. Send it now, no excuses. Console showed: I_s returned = 1.8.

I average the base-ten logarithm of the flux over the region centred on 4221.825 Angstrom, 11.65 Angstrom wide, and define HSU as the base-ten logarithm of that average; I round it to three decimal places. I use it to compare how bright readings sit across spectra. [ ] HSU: -0.201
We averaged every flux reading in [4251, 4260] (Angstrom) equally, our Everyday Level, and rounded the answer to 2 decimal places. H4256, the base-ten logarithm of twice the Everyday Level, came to 0.93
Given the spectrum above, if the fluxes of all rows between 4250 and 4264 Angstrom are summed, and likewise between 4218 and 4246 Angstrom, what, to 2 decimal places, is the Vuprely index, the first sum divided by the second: 0.49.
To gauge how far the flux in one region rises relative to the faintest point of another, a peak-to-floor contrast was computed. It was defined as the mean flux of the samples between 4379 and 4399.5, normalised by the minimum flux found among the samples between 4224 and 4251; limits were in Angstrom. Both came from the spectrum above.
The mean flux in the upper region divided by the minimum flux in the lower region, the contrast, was 1.55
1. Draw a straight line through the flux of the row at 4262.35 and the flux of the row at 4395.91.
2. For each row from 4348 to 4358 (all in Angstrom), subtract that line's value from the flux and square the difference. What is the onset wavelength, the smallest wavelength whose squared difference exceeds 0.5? 4348.59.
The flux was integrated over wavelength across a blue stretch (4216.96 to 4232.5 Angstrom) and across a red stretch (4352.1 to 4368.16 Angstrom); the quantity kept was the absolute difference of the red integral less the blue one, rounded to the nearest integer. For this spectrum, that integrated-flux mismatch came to 17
